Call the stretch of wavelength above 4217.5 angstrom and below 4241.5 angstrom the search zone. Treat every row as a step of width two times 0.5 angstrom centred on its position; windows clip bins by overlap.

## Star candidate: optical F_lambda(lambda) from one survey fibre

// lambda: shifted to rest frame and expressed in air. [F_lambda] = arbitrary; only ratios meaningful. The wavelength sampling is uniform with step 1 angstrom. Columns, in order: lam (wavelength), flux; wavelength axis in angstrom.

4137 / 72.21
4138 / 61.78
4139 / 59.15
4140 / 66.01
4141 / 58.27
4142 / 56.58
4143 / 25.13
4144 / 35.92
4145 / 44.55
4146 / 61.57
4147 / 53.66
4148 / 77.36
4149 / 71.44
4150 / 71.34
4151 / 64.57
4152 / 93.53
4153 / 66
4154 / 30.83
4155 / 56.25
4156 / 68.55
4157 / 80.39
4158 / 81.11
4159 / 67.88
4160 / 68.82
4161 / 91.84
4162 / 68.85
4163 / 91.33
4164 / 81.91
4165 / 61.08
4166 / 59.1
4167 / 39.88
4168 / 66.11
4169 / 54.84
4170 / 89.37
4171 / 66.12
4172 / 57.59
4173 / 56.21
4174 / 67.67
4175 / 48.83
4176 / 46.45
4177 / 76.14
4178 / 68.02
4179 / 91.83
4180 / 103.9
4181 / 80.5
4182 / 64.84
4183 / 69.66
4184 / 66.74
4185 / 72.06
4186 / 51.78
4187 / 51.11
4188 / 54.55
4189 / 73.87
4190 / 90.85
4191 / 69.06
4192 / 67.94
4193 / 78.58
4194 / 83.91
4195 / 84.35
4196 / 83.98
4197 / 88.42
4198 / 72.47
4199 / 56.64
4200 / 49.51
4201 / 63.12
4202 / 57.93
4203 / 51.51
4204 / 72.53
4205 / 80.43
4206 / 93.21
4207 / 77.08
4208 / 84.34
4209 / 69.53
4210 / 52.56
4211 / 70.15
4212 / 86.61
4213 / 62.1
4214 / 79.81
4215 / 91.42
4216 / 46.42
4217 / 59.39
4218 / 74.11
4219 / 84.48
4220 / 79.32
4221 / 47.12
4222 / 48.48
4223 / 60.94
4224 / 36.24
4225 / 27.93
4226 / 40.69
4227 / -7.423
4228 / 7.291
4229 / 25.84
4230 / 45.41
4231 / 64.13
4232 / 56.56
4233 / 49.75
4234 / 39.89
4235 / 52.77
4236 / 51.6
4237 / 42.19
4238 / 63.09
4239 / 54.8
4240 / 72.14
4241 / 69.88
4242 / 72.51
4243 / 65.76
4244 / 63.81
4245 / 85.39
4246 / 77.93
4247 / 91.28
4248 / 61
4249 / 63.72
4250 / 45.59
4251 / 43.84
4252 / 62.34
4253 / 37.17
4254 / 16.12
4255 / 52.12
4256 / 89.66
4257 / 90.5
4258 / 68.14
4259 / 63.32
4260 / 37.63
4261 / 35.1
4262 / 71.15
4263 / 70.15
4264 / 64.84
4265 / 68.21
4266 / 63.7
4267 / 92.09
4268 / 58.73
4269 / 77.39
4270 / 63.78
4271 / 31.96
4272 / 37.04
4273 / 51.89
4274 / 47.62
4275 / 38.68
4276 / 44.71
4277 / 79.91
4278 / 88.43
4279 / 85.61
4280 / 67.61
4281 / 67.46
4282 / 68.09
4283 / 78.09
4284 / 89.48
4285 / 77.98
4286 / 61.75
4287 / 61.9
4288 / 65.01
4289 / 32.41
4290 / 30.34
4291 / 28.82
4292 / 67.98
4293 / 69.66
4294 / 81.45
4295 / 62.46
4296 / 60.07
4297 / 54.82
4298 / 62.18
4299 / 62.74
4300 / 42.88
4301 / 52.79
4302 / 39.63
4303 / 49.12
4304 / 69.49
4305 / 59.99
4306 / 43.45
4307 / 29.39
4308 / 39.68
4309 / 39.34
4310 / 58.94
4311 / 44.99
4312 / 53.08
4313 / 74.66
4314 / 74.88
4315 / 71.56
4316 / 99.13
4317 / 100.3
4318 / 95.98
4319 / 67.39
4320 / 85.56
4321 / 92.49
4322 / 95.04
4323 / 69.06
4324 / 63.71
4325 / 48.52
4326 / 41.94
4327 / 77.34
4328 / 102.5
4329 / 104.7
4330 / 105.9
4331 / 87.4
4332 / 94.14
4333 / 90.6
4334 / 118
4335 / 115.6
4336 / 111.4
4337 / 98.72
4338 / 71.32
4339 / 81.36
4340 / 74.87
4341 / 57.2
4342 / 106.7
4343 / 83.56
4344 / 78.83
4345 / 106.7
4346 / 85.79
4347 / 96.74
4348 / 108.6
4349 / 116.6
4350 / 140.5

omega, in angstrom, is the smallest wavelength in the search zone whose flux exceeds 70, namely 4218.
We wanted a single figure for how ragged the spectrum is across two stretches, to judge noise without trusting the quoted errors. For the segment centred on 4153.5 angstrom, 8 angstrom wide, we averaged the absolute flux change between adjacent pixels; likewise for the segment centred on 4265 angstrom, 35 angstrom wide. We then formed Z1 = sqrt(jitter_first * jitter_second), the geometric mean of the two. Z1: 17.6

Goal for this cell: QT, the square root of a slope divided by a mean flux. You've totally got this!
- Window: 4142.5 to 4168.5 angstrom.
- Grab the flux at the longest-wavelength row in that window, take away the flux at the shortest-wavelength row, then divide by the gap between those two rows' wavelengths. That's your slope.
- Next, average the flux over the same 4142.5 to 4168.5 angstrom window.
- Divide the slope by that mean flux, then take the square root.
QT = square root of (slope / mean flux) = 0.159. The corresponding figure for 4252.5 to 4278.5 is 0.186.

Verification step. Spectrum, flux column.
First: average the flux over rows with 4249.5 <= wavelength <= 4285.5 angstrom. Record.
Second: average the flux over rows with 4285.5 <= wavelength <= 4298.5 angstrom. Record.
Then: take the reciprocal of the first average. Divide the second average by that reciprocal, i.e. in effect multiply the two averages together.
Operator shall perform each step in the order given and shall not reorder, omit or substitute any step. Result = 3514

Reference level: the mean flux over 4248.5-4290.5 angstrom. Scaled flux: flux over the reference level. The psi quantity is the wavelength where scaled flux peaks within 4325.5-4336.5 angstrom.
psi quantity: 4334 angstrom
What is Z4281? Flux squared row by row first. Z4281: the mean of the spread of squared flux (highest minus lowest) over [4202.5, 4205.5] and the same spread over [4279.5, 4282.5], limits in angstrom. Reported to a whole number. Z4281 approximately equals 1951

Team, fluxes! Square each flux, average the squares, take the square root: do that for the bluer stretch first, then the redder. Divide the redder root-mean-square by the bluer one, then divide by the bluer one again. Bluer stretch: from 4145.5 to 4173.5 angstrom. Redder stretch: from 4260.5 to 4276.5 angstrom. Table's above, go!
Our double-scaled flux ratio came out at 0.012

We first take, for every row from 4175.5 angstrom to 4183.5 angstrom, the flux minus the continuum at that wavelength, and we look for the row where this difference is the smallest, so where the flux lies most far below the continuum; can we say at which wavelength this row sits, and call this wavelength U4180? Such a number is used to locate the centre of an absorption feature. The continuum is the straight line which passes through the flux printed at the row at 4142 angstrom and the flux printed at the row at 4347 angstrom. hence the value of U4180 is 4176 angstrom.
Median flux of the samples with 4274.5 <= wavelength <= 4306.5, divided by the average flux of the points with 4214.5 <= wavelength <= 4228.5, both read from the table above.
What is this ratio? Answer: 1.25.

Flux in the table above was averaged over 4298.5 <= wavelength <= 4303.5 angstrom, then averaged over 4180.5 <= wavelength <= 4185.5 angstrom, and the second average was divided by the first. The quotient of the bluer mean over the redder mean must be 1.4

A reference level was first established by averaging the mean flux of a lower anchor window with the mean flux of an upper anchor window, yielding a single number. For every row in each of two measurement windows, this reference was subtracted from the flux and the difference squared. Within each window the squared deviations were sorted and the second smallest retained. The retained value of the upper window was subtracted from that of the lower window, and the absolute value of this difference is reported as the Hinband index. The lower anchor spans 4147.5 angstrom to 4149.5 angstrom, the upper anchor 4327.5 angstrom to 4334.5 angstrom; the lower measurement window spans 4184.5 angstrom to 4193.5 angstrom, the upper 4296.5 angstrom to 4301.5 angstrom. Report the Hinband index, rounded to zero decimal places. 559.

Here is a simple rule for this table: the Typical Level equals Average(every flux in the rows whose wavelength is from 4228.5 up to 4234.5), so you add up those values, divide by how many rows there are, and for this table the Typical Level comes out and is 47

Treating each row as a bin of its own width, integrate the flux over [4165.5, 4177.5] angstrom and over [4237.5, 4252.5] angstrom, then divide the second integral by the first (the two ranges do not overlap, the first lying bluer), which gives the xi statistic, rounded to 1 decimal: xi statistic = 1.4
